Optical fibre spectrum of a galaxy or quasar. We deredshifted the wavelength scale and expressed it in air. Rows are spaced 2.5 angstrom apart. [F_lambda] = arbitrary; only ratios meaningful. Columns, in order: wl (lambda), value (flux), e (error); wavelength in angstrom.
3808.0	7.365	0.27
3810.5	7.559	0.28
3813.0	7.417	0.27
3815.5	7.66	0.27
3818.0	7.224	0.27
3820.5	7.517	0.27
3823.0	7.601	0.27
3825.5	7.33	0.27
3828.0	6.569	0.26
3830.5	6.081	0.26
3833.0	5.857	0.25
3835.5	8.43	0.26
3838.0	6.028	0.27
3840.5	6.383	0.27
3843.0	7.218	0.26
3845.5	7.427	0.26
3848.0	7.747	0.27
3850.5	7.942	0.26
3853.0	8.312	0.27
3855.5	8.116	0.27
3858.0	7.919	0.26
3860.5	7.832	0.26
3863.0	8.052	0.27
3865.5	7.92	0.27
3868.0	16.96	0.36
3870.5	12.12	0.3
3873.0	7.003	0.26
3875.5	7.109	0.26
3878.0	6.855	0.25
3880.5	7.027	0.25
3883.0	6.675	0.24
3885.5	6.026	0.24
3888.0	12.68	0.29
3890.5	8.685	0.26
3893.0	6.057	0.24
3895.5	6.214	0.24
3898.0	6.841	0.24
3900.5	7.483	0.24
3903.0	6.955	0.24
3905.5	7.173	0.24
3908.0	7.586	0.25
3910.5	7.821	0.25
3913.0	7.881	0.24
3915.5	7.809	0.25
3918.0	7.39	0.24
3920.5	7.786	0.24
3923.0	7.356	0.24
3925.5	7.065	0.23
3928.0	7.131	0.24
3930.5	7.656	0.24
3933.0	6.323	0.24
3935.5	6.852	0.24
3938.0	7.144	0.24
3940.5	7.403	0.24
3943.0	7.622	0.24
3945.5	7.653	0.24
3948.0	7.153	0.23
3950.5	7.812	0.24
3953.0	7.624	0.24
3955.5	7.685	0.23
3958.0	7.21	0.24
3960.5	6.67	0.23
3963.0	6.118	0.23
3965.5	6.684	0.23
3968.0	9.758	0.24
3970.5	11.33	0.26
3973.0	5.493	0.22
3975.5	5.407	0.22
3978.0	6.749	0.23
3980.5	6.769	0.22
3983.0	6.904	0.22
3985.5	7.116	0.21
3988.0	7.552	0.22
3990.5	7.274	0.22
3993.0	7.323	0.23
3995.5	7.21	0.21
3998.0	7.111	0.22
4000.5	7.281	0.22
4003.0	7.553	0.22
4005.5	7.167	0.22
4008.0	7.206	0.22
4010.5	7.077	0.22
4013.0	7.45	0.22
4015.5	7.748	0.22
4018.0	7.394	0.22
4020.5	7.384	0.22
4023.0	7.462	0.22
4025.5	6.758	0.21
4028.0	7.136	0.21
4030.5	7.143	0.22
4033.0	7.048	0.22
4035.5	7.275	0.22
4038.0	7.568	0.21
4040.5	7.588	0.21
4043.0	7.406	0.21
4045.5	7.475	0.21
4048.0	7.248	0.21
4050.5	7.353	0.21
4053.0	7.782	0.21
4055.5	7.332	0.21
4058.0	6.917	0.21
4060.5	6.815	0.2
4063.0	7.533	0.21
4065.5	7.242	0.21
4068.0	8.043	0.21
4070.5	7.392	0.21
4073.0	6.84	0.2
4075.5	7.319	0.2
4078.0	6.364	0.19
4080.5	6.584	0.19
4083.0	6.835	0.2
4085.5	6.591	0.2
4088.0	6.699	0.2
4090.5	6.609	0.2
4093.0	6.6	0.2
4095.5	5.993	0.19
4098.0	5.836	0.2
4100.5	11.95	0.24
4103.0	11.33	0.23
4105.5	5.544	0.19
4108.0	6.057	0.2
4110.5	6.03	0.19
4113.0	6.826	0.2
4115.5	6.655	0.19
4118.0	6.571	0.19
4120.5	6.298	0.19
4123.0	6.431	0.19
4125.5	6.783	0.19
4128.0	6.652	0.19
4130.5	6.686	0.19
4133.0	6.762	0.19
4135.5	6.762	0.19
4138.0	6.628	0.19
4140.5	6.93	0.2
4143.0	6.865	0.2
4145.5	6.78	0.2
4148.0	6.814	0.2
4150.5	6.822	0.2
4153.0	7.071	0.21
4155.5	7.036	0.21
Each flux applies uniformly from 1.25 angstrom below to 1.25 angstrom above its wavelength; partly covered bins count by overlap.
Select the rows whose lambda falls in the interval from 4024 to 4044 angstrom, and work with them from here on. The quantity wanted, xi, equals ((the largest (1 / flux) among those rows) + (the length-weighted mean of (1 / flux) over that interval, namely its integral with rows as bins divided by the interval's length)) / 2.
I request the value 0.143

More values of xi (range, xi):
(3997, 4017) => 0.139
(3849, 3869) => 0.123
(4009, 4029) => 0.143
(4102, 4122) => 0.166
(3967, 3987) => 0.164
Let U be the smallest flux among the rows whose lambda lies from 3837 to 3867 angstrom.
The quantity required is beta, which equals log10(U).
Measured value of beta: 0.78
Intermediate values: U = 6.028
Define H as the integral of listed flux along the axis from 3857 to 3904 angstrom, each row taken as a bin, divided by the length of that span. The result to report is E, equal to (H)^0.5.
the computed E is 2.87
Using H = 8.24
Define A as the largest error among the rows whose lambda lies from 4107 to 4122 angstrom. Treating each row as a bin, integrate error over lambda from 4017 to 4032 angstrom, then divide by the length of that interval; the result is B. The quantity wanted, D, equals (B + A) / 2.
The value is 0.208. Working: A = 0.200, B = 0.22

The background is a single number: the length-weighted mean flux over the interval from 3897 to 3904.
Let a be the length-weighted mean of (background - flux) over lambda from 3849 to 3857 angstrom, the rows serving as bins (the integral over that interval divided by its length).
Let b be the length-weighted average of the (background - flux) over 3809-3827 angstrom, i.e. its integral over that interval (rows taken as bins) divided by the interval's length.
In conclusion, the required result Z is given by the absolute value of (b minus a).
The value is 0.6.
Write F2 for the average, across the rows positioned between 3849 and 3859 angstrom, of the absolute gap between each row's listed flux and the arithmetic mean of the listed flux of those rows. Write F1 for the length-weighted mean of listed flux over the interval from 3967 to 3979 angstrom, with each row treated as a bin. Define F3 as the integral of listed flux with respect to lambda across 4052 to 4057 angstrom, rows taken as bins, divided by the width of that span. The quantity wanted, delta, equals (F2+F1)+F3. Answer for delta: 15.4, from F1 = 7.73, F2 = 0.14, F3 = 7.5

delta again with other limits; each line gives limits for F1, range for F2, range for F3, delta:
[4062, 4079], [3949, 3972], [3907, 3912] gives 16.2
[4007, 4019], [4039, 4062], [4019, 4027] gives 14.8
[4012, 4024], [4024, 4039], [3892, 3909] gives 14.6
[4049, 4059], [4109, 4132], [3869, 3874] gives 17.6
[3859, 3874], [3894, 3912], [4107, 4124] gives 16.8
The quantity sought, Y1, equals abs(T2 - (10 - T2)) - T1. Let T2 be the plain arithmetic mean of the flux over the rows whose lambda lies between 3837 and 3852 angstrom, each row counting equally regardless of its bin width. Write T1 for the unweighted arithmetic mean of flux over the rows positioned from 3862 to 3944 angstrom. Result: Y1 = -3.6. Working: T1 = 7.8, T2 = 7.1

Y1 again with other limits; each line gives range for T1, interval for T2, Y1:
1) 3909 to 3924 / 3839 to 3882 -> -1.0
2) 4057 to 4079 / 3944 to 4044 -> -2.6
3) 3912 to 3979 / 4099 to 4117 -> -1.8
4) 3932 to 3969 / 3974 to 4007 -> -3.3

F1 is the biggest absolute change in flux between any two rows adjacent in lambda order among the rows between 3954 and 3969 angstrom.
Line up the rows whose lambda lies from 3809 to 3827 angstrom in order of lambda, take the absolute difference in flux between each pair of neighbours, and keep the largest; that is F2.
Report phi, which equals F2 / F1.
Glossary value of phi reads 0.14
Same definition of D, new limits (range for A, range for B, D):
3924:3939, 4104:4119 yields 0.217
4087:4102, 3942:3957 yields 0.238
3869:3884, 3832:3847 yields 0.281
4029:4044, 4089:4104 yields 0.215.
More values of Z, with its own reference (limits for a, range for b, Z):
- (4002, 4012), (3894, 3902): 0.4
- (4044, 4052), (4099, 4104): 4.0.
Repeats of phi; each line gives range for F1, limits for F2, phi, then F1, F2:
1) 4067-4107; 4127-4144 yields 0.05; 6.1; 0.3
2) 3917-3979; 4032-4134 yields 1.05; 5.8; 6.1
